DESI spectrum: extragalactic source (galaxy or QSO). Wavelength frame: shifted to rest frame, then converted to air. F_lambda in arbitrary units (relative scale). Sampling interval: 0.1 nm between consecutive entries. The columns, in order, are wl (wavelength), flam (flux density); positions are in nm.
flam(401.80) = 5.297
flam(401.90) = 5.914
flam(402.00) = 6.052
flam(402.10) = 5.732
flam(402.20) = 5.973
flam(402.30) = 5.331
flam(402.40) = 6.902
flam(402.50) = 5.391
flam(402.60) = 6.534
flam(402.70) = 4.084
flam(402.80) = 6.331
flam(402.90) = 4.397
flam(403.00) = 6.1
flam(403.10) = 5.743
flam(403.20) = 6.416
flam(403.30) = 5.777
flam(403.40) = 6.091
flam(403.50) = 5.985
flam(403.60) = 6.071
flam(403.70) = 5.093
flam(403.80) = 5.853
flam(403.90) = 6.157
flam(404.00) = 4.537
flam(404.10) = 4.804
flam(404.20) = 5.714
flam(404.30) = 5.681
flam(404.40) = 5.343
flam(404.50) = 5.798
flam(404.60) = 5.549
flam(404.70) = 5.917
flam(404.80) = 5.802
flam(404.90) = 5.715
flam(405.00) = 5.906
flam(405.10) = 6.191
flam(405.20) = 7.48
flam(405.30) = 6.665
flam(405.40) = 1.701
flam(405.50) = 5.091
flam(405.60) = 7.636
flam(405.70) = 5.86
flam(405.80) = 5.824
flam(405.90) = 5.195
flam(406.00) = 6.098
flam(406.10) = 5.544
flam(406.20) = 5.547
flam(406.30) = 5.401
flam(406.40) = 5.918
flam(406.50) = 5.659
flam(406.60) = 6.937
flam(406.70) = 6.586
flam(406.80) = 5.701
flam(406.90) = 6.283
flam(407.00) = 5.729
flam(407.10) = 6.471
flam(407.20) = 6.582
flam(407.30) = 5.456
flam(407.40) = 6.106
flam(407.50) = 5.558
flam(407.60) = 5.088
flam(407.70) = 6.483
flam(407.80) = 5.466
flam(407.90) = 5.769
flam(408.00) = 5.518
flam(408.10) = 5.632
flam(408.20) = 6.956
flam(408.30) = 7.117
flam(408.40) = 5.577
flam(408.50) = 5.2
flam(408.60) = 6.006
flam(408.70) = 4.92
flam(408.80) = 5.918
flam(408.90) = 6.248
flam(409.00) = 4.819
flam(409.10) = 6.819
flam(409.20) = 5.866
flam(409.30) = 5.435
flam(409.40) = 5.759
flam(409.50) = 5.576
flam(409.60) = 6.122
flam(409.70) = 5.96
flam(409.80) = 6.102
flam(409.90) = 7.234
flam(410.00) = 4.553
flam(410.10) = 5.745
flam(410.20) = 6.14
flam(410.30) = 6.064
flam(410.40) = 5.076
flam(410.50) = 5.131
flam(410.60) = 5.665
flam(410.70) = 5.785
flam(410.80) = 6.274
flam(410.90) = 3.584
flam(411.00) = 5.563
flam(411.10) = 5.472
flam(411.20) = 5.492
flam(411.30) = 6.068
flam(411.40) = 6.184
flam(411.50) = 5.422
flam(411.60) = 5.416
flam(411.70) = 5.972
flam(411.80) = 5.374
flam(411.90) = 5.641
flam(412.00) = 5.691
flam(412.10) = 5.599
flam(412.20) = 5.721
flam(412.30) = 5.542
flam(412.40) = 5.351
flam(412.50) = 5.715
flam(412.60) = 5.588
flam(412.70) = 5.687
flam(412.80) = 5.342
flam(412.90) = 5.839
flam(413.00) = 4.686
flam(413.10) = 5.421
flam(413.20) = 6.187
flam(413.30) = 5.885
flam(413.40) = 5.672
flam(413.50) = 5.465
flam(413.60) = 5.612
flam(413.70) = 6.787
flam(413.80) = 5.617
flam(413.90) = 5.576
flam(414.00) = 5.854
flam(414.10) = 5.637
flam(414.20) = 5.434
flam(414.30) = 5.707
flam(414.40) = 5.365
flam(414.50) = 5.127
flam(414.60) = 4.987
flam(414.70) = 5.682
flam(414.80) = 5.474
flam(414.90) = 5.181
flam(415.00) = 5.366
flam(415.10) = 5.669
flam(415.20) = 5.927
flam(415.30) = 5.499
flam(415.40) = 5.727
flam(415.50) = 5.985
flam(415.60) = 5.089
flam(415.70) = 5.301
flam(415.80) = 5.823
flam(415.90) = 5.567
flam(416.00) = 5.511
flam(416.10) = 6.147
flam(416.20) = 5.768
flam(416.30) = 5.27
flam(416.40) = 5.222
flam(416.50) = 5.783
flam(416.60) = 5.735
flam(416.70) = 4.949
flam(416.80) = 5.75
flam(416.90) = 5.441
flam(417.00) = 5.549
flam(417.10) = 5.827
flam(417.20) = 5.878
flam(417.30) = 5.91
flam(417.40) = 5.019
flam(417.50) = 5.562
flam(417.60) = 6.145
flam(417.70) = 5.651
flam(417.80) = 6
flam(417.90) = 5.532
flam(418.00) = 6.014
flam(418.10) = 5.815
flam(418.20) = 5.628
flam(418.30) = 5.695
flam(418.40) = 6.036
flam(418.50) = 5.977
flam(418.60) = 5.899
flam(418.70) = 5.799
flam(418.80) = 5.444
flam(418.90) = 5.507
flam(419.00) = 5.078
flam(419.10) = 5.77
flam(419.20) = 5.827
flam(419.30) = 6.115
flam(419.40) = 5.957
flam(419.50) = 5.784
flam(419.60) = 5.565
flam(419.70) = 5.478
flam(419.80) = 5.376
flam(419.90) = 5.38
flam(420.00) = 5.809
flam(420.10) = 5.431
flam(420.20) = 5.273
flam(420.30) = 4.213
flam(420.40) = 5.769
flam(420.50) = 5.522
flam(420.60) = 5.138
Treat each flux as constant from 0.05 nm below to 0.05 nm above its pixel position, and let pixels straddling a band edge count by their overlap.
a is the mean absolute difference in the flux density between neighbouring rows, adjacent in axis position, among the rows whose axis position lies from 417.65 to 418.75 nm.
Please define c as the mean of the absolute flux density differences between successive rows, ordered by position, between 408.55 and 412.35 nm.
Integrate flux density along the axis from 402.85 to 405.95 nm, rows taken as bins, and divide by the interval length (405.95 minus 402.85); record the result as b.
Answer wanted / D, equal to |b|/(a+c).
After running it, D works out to 6.4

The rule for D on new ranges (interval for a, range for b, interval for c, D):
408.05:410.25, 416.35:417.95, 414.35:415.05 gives 4.8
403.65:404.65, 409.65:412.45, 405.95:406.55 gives 6.7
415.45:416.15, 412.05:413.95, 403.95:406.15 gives 4.1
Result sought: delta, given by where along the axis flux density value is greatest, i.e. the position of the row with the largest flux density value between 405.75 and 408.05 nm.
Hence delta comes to 406.60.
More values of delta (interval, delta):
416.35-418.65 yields 417.60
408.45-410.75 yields 409.90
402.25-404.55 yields 402.40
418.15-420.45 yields 419.30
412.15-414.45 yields 413.70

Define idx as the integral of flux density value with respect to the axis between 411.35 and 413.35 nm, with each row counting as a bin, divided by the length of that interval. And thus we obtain 5.61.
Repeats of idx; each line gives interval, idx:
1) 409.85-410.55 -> 5.71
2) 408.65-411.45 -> 5.70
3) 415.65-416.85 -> 5.57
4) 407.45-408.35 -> 5.95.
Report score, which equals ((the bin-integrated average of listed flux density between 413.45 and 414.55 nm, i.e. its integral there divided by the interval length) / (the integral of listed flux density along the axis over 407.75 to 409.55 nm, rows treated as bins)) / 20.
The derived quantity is 0.027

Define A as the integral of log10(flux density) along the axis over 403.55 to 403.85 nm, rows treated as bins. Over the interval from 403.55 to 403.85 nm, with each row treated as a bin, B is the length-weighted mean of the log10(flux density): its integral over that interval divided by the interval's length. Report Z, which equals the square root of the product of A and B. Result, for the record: 0.412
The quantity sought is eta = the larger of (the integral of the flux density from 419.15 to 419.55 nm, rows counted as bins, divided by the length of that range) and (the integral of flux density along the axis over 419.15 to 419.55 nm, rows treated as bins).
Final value 5.92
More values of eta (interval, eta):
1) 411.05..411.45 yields 5.80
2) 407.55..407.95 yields 5.70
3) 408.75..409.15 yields 5.95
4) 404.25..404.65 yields 5.59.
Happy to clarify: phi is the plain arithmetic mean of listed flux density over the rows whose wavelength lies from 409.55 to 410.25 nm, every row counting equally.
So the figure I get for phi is 5.98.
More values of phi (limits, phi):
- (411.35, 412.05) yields 5.67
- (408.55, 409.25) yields 5.80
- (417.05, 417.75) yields 5.71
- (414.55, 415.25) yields 5.47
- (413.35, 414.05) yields 5.80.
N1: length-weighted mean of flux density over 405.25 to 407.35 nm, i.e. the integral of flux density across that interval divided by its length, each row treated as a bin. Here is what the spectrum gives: 5.80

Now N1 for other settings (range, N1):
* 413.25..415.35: 5.60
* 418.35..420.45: 5.59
